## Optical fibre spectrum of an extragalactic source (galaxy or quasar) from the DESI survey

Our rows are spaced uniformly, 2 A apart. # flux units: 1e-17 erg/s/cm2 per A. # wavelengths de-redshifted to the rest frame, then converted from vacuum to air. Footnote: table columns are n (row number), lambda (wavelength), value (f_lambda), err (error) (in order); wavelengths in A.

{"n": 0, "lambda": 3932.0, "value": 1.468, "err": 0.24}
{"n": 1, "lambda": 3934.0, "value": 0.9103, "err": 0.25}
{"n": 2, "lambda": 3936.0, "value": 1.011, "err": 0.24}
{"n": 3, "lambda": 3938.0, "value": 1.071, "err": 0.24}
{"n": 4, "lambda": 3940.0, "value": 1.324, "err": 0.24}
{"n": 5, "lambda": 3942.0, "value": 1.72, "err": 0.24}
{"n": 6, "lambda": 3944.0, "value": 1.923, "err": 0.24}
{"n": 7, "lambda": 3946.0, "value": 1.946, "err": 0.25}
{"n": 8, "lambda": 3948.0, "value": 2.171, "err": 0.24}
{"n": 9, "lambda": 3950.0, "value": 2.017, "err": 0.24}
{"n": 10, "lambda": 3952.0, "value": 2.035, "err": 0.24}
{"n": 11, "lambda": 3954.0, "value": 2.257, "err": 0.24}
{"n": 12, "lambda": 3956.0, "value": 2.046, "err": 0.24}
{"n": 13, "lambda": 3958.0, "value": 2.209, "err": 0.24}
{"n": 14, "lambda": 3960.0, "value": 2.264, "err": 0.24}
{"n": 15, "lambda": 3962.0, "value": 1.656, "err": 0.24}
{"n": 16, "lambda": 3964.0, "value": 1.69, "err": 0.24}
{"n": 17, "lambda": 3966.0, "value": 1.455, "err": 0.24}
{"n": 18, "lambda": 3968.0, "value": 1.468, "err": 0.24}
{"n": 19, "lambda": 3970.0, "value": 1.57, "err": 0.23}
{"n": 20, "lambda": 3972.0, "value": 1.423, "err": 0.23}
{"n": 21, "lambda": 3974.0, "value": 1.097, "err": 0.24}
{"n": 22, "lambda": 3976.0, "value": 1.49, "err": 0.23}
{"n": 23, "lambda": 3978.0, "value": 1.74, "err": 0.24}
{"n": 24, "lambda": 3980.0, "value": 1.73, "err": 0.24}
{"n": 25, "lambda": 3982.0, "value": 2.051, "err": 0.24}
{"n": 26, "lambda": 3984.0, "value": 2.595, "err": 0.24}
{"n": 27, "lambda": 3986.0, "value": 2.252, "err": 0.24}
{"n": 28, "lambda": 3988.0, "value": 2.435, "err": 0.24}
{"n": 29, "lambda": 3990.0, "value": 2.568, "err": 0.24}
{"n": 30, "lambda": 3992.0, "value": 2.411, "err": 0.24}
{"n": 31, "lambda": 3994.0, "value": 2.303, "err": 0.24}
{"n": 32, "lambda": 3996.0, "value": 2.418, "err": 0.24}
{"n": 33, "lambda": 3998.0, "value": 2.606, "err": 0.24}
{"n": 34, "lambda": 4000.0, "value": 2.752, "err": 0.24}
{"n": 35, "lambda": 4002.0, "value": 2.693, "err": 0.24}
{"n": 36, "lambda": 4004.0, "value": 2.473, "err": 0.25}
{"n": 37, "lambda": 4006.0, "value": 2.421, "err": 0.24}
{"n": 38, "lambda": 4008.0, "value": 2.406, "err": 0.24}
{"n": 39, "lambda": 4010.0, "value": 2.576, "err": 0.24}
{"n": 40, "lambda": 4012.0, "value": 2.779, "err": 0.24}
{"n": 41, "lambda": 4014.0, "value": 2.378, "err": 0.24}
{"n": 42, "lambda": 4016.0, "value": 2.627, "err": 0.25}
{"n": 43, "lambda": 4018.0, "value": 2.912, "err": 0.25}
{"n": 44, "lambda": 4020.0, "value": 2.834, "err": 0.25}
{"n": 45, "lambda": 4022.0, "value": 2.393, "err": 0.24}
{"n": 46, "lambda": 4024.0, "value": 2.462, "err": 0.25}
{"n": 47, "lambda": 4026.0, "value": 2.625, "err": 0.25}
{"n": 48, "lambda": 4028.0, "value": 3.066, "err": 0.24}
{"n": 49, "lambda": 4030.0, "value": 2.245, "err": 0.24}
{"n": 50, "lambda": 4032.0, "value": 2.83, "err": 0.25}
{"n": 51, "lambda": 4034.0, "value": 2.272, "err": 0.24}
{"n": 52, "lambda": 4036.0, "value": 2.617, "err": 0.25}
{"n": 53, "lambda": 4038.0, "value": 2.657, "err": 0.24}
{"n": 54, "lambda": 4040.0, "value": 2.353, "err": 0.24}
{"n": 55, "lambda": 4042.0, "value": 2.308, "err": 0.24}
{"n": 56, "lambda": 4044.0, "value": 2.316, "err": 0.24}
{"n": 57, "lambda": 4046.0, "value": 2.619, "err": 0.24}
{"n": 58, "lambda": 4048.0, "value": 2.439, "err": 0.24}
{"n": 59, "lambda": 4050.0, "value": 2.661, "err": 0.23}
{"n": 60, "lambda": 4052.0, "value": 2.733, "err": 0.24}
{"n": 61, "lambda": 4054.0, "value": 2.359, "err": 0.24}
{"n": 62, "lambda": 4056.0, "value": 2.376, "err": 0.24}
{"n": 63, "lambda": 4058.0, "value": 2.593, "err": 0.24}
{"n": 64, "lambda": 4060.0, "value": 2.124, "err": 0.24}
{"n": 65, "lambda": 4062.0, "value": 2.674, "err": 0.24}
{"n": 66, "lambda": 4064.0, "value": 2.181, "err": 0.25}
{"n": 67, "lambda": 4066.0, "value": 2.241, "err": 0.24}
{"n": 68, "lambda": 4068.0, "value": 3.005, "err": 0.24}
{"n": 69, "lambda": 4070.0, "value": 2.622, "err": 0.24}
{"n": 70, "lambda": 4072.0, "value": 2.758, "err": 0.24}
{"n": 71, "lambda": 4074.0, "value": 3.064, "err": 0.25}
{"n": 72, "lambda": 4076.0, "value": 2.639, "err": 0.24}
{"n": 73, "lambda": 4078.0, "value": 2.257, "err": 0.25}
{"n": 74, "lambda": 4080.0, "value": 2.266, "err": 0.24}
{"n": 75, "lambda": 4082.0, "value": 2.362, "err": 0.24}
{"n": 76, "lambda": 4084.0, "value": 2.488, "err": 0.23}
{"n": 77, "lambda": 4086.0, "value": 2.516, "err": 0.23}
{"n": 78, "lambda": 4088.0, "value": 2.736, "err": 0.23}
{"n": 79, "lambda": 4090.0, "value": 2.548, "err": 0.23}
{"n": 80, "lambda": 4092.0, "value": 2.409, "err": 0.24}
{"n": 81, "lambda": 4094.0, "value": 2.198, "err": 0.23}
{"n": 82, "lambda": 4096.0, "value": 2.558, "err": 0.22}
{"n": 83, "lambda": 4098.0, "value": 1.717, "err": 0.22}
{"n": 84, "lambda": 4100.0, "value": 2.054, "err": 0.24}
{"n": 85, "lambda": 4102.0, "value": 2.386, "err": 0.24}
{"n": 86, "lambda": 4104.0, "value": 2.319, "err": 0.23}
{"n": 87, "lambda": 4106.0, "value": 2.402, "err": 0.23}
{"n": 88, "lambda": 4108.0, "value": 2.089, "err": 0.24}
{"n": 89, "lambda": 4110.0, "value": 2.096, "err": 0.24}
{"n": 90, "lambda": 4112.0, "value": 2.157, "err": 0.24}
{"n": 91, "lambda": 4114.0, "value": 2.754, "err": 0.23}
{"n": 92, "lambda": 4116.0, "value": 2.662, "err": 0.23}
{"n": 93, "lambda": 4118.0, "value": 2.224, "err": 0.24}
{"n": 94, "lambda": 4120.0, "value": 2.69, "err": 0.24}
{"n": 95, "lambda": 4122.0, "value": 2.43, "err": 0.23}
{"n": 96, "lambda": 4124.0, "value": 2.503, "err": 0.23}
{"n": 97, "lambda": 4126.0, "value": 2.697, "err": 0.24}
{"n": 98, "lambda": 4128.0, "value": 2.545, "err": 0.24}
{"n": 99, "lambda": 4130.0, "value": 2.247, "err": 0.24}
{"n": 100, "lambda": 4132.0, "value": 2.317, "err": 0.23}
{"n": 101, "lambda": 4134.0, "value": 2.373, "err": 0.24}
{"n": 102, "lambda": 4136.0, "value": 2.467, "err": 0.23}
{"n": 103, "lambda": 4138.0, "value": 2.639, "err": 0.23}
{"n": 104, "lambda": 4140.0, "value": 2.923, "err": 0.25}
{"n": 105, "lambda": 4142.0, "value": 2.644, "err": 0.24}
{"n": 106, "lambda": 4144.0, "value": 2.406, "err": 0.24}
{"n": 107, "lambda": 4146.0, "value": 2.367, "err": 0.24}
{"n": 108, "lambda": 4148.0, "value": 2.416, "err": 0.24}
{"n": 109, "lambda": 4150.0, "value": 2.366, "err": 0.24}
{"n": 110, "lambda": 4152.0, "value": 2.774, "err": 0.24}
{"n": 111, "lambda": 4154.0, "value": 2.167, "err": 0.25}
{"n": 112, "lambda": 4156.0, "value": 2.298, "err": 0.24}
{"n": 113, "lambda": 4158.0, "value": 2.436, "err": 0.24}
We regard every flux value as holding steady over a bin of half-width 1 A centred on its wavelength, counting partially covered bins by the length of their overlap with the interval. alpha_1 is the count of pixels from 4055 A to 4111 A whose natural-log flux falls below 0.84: 10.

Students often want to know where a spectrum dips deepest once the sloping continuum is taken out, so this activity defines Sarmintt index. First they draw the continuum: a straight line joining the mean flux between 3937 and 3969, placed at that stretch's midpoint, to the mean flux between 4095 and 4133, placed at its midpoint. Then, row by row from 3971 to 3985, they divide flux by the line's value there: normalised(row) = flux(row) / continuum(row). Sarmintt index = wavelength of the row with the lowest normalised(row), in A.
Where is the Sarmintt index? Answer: 3974.0 A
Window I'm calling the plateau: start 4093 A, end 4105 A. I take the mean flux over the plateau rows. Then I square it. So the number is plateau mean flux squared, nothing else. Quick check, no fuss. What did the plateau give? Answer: 4.9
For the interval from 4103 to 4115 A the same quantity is 5.3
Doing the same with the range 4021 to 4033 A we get 6.8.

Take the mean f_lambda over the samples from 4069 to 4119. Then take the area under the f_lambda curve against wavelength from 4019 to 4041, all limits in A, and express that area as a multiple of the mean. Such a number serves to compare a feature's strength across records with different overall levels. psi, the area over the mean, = 24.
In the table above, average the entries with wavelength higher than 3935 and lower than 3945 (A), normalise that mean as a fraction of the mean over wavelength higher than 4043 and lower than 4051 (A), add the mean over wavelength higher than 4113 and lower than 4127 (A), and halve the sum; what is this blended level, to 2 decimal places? 1.56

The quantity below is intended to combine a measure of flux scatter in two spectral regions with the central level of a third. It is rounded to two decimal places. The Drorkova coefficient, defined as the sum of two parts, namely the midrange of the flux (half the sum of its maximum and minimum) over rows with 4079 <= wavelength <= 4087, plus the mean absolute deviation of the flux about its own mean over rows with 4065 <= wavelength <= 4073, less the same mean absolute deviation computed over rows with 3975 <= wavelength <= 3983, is 2.47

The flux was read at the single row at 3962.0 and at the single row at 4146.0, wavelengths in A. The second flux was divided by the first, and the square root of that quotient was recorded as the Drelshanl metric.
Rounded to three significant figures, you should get 1.20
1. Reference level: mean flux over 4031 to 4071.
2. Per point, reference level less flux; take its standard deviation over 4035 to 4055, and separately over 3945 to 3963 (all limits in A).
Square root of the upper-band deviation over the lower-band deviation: 0.93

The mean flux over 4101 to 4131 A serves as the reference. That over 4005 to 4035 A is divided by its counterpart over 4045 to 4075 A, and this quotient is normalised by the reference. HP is 0.42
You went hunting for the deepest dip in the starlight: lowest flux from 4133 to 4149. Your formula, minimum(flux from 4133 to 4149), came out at 2.367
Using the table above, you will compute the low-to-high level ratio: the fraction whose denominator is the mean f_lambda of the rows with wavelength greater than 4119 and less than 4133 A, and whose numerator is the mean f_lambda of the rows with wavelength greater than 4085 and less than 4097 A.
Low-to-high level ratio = 1.00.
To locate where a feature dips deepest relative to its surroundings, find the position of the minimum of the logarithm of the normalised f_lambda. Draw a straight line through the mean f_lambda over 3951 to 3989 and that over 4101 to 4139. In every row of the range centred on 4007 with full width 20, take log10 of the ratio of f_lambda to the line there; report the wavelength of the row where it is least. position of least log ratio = 4014.0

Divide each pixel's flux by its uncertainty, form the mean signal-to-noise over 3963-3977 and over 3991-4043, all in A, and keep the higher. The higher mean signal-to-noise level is 10.5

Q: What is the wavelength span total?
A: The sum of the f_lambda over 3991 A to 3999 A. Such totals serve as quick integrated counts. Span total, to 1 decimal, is 9.7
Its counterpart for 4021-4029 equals 10.5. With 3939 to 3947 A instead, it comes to 6.9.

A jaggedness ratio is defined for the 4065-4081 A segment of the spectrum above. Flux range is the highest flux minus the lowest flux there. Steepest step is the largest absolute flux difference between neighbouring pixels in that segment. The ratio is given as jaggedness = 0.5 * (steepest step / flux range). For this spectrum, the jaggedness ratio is 0.46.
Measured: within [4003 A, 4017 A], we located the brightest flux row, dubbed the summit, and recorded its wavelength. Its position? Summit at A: 4012.0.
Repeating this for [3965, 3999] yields 3998.0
